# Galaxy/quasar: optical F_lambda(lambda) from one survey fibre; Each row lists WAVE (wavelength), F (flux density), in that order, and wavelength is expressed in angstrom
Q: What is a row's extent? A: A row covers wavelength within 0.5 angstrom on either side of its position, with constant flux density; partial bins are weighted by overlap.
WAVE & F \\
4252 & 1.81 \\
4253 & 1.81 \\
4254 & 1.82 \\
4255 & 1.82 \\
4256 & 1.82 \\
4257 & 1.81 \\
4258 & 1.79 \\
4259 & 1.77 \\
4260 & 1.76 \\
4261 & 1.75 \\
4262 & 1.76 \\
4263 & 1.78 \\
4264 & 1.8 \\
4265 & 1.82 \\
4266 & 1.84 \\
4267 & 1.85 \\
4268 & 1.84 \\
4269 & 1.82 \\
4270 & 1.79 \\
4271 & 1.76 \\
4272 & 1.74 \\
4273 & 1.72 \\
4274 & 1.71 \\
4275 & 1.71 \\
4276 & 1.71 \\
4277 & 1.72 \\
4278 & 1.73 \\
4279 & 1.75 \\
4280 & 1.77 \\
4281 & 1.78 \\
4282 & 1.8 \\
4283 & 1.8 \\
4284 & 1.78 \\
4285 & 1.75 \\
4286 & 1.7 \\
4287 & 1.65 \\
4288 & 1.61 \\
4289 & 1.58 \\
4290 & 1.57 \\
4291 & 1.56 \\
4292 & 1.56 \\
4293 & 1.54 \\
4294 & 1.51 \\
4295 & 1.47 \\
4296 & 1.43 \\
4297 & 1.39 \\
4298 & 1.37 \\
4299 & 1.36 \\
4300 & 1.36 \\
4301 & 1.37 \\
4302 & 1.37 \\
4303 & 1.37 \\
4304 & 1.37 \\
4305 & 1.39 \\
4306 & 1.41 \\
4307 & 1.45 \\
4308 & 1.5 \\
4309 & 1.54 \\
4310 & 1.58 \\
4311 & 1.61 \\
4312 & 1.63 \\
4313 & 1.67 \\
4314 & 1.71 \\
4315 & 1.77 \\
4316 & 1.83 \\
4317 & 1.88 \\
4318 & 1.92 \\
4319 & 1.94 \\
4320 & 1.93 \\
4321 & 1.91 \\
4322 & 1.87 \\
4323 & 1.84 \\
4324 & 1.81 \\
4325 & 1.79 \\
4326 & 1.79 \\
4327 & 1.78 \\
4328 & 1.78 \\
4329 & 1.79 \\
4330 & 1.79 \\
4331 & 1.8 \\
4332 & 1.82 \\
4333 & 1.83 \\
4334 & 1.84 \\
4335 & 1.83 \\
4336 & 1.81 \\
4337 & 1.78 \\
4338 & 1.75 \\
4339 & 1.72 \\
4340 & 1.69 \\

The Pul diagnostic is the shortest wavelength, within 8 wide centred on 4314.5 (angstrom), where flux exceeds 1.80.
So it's 4316 angstrom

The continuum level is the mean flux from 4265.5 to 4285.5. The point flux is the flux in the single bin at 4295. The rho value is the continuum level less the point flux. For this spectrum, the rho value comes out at 0.30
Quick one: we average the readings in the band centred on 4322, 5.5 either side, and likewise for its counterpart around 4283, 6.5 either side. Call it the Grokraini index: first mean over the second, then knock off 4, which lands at -2.9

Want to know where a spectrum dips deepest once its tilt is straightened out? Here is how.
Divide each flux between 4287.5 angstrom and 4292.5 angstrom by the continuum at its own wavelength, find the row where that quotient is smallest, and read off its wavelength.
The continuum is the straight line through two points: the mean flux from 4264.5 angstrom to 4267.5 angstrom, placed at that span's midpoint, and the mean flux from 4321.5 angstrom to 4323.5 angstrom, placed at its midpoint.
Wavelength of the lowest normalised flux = 4292 angstrom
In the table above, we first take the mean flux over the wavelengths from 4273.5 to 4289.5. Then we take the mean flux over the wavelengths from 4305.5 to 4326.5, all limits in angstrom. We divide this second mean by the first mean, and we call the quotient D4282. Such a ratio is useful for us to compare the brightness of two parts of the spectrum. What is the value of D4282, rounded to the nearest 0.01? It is 1.01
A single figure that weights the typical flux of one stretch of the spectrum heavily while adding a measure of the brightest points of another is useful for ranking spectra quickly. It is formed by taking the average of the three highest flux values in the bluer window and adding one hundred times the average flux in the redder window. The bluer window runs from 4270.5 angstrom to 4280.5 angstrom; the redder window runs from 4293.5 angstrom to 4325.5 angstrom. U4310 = 162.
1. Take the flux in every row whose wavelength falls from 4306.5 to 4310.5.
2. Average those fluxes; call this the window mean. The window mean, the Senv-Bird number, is 1.52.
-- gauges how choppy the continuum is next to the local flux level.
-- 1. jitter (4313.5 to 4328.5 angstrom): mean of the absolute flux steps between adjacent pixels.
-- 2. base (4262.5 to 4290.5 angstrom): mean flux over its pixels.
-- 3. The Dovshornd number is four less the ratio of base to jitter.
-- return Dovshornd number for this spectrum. -59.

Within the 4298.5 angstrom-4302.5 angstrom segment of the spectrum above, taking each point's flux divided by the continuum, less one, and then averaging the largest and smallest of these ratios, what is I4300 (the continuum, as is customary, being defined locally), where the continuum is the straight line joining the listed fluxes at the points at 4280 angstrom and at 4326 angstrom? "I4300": -0.23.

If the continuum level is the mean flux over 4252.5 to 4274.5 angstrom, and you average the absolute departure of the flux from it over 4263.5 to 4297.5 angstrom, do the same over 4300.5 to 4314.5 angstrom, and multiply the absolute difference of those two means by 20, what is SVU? 3.6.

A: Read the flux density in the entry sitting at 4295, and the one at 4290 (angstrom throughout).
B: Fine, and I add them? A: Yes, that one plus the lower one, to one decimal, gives 3.0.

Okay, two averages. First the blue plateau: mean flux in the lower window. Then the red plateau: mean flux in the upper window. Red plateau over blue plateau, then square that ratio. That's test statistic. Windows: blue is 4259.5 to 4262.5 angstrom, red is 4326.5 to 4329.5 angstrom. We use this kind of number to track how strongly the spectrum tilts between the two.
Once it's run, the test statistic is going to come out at 1.03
